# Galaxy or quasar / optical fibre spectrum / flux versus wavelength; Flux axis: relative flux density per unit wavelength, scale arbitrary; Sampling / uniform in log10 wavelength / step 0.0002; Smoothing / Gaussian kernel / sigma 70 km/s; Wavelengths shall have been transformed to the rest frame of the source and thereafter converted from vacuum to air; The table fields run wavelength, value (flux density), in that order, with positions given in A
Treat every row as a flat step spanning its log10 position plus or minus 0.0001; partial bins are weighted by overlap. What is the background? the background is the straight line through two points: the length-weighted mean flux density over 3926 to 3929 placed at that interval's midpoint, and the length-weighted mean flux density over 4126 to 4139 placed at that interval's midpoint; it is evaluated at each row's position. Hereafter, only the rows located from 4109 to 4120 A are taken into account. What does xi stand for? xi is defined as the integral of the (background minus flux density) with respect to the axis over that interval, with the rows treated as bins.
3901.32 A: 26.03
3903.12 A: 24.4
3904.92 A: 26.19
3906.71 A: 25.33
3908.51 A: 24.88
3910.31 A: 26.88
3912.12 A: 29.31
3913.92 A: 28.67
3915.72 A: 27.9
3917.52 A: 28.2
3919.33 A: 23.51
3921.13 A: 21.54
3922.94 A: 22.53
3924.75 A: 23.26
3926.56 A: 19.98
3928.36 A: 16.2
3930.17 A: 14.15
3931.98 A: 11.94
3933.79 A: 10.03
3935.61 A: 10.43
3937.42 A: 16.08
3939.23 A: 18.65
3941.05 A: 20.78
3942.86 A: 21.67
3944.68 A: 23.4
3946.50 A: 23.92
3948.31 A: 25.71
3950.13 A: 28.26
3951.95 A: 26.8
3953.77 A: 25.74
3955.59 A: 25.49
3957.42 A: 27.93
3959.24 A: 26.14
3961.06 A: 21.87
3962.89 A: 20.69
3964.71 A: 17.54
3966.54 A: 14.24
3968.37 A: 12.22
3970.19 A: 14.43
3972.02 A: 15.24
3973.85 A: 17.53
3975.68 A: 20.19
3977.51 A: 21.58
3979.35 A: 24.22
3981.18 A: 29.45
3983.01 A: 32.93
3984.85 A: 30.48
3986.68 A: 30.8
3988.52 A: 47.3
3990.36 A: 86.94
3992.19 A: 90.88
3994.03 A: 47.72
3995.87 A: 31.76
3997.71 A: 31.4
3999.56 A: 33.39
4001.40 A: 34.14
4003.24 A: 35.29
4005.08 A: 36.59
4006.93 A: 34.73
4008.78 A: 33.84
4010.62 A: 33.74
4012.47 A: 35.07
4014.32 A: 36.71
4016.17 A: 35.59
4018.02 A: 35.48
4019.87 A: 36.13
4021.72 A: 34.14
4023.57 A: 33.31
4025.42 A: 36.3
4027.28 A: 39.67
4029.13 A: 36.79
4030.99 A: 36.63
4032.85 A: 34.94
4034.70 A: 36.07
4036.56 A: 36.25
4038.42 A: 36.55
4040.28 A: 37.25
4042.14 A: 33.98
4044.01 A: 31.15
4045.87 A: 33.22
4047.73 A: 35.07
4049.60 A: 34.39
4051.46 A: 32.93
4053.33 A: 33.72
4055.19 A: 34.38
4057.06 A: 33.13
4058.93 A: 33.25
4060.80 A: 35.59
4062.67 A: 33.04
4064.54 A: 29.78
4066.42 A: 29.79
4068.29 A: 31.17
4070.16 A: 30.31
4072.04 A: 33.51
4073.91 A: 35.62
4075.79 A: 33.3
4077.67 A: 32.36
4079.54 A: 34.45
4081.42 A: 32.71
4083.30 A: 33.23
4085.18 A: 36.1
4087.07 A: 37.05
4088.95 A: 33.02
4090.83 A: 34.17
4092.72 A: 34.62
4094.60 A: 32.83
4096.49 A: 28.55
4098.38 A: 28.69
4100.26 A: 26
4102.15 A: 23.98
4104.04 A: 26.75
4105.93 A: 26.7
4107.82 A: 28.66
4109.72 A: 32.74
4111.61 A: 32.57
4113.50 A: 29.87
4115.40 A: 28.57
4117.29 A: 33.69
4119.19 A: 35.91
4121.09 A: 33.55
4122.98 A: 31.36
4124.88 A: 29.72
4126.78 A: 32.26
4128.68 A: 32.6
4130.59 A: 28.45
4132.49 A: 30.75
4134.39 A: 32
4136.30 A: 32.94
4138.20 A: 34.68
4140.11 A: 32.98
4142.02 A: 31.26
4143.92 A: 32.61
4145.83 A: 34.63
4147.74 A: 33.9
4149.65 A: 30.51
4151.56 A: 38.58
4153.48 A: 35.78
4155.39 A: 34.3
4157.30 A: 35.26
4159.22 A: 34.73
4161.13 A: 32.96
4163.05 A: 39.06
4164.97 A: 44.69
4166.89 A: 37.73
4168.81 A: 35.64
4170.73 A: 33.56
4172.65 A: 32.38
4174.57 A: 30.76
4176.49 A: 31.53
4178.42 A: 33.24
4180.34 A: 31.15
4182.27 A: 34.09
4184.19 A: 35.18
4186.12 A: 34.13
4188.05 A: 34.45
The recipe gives -16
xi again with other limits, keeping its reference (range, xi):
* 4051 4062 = -78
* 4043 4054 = -79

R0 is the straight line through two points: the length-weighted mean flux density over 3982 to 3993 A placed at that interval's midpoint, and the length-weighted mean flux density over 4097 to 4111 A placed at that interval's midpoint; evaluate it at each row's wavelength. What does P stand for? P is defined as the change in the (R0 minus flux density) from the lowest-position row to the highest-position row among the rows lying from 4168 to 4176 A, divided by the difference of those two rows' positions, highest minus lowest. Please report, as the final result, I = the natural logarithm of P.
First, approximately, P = 0.63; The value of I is -0.5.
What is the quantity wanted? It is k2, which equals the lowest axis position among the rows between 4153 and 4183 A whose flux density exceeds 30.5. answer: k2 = 4153.48 A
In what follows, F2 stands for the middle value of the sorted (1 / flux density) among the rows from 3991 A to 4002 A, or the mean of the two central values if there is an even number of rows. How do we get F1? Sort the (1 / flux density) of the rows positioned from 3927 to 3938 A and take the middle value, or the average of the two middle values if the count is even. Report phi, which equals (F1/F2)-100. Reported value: -97.4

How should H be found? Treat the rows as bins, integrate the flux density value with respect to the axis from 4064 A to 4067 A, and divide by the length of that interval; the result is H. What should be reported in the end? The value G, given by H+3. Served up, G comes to 33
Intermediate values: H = 30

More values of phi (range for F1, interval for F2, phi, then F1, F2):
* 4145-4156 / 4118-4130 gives -99.1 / 0.029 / 0.0308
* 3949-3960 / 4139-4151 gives -98.8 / 0.038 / 0.0305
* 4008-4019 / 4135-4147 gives -99.1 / 0.028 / 0.0303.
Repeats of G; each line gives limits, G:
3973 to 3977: 22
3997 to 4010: 37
